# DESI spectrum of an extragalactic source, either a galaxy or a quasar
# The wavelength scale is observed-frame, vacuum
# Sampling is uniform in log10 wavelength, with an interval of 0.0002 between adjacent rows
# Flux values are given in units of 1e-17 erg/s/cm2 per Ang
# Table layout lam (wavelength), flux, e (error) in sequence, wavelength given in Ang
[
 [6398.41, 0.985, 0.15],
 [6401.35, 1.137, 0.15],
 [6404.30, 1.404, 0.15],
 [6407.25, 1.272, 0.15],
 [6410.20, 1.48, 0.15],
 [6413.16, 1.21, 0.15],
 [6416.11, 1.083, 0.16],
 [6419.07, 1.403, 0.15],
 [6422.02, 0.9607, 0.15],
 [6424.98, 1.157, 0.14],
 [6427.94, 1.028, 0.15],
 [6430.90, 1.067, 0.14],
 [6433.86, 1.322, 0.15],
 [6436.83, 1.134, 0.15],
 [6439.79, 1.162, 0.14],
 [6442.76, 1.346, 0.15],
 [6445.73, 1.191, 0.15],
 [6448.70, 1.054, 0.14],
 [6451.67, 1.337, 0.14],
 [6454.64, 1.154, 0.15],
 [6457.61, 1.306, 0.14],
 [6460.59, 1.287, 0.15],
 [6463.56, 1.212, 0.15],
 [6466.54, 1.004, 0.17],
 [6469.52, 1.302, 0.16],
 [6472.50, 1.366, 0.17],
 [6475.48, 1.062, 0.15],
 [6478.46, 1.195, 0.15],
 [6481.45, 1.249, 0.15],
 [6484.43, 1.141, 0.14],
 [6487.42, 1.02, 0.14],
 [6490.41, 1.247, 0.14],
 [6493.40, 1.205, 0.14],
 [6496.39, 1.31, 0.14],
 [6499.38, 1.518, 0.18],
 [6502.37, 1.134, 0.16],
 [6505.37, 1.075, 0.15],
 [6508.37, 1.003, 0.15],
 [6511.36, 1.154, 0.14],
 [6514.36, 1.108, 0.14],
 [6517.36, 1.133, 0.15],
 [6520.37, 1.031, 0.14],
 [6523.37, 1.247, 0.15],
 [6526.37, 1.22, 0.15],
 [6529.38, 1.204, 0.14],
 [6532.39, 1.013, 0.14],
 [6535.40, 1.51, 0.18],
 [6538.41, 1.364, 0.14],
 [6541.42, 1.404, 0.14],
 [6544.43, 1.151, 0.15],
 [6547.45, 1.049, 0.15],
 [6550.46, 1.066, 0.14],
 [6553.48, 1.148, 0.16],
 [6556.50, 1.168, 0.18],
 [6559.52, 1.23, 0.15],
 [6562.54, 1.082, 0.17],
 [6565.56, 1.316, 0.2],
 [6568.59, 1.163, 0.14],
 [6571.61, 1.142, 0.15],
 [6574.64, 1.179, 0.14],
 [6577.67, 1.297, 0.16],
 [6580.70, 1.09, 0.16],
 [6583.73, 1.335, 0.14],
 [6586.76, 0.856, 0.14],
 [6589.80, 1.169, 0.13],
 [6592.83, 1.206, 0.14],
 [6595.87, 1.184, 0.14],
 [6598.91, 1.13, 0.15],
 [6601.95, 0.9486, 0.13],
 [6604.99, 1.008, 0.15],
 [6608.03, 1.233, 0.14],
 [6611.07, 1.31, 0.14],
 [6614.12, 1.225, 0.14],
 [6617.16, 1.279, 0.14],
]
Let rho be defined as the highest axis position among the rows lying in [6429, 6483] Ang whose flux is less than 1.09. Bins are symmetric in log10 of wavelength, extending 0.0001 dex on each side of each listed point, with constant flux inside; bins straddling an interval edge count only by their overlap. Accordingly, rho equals 6475.48 Ang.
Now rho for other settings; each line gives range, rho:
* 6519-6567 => 6562.54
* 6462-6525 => 6520.37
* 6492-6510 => 6508.37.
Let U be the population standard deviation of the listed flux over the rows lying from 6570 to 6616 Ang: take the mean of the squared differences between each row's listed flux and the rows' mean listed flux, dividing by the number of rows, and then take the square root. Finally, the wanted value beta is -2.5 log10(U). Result 2.22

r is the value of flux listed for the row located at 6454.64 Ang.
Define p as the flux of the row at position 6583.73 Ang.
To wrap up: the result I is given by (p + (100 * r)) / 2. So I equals 58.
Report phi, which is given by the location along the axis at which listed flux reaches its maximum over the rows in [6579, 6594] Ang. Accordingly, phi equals 6583.73 Ang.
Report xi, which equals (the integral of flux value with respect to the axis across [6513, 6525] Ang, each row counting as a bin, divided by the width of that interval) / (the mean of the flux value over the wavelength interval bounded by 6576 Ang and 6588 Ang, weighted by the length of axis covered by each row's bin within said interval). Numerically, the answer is 0.98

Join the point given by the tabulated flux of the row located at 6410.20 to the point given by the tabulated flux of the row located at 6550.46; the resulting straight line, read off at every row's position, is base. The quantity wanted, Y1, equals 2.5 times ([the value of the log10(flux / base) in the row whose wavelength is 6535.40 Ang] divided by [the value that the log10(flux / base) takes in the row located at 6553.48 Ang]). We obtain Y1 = 9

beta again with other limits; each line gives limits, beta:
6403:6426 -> 1.95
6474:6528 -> 2.30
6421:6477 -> 2.25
